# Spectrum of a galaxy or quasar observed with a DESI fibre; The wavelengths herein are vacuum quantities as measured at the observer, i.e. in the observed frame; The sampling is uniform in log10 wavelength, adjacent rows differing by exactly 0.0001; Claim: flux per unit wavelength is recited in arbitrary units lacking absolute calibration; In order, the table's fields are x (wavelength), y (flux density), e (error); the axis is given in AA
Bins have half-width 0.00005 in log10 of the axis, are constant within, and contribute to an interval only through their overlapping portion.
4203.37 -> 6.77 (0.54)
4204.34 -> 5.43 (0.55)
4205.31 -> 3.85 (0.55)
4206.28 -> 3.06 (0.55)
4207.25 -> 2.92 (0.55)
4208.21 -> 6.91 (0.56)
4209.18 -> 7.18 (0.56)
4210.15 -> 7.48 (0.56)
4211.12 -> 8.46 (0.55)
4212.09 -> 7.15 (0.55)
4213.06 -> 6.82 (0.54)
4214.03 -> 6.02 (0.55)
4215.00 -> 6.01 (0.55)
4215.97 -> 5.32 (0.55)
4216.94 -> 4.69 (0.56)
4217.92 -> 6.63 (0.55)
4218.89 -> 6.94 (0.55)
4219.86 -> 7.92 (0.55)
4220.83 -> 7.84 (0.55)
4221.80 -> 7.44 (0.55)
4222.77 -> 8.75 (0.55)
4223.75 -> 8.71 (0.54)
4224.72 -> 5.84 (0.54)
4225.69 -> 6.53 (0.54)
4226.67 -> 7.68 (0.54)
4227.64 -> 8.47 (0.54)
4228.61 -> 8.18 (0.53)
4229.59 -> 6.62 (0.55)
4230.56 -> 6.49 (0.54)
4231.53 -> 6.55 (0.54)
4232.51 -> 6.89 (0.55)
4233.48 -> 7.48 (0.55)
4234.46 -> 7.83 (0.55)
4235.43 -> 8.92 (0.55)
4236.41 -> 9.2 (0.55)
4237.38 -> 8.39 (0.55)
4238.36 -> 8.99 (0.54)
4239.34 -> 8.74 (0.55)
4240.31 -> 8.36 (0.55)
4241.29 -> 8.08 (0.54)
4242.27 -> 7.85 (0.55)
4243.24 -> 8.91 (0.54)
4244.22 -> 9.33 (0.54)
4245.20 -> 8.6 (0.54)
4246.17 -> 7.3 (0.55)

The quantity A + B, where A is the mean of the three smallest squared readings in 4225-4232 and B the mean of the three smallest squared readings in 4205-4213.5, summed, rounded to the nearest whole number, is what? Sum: 53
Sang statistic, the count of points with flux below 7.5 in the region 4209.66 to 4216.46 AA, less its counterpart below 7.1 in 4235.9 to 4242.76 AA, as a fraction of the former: 1.00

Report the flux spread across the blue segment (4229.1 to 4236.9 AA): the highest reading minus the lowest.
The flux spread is 2.7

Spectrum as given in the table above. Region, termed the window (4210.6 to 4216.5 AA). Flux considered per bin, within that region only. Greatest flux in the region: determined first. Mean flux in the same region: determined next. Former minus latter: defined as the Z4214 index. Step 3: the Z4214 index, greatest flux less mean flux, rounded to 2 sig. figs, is 1.8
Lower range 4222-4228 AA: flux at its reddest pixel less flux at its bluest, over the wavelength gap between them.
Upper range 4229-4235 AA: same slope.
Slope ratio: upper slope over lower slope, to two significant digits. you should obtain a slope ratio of -4.3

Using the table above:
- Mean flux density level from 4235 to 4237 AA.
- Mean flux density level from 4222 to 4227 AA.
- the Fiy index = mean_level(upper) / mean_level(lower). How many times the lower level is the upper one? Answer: 1.21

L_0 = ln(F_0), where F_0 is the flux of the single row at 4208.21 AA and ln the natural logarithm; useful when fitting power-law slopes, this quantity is 1.93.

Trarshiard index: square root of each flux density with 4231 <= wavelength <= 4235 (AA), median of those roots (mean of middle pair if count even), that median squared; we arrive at 7.2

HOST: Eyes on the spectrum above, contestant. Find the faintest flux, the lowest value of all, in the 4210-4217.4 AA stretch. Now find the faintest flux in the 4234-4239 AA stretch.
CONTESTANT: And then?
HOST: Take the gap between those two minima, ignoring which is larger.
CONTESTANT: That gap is 3.14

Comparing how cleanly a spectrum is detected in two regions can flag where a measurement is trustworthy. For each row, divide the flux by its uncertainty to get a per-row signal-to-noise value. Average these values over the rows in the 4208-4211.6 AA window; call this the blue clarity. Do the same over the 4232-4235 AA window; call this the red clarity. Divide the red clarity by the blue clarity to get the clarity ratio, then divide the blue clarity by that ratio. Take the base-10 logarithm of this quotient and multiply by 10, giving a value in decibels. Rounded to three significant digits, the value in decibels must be 11.3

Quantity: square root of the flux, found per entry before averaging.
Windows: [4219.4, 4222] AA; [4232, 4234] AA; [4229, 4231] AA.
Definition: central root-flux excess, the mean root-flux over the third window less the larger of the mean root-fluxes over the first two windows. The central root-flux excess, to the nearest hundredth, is -0.22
